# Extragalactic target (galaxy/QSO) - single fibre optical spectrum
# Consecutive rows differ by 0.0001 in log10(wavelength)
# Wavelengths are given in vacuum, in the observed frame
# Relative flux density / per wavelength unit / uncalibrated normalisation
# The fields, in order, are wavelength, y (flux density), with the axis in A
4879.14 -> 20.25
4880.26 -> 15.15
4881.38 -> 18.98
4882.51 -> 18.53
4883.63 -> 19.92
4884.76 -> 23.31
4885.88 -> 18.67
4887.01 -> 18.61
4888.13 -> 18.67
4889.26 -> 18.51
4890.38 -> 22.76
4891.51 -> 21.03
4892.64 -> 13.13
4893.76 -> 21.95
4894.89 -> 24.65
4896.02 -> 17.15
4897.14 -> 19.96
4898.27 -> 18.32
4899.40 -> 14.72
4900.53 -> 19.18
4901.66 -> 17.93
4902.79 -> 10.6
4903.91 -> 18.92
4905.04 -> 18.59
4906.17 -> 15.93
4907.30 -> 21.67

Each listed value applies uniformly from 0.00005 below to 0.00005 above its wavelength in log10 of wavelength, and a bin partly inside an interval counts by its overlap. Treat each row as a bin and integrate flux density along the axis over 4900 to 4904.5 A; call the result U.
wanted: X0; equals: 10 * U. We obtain 750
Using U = 75.0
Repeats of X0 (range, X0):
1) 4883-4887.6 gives 925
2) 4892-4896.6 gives 887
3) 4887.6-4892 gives 890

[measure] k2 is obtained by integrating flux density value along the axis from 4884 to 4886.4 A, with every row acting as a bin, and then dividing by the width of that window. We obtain 20.9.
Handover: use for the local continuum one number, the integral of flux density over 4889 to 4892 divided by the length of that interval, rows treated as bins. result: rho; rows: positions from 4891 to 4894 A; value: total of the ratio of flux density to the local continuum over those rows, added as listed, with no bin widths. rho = 2.7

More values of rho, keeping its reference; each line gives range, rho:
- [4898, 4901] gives 2.5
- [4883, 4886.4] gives 2.9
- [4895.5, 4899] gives 2.6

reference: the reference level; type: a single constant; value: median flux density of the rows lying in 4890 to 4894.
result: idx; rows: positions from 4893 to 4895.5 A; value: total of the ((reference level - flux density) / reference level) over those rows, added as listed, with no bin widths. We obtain -0.17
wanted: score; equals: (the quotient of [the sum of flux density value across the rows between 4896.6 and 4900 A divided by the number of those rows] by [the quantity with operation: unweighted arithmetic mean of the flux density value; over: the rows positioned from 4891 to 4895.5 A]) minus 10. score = -9.12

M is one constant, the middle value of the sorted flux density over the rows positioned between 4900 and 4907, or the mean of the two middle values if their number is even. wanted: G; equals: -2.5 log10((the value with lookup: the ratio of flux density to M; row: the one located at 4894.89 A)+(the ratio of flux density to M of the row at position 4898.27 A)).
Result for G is -0.93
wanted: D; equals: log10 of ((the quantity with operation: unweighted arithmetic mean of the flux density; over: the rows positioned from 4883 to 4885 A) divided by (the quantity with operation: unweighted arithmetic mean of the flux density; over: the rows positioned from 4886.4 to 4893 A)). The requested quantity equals 0.06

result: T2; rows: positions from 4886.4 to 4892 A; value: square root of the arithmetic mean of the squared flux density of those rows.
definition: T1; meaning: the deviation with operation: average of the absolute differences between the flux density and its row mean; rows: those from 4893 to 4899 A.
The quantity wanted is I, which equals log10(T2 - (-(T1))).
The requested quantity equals 1.35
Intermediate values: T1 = 2.32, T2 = 20.0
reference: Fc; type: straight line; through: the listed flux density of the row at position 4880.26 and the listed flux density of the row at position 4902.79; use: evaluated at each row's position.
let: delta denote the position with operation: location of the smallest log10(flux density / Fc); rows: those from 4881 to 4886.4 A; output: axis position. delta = 4882.51 A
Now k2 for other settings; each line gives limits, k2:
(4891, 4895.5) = 20.1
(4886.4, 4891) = 19.6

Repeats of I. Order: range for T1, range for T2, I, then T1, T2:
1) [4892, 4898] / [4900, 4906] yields 1.32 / 3.38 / 17.4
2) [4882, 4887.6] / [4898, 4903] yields 1.25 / 1.45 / 16.5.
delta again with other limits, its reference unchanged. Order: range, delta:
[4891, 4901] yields 4892.64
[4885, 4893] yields 4892.64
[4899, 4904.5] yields 4902.79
